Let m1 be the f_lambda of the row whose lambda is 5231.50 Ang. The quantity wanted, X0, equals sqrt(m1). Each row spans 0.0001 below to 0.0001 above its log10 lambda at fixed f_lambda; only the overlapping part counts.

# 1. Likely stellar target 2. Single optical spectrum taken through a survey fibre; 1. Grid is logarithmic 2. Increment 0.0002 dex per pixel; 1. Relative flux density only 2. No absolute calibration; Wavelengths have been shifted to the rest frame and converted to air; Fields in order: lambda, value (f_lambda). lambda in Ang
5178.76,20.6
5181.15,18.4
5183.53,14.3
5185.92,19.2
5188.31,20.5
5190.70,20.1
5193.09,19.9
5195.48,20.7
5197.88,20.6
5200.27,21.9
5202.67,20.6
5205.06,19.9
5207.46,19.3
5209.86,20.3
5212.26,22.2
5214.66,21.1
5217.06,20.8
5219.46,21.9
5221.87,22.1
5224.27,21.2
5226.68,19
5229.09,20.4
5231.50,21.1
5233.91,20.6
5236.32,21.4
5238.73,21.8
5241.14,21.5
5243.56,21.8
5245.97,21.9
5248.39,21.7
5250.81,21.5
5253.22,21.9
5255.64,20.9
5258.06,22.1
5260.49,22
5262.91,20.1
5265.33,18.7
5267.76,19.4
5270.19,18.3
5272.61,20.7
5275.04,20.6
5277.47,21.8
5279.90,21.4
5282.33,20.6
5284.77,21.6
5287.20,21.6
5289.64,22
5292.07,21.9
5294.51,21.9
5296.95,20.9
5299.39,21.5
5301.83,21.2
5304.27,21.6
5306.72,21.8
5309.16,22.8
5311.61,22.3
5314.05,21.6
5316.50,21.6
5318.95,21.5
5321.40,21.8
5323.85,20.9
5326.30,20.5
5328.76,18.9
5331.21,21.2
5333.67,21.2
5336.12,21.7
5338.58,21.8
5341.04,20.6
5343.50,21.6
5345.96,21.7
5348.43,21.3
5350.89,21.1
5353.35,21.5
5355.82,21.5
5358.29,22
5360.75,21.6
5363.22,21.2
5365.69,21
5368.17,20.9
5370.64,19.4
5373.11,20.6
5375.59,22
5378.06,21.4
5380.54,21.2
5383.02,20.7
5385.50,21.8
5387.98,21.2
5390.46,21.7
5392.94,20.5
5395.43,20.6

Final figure 4.59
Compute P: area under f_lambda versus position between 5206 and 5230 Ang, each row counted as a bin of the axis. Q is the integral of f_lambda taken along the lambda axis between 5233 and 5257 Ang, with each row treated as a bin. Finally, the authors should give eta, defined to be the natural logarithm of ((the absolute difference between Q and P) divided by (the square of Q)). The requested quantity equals -9.67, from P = 500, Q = 517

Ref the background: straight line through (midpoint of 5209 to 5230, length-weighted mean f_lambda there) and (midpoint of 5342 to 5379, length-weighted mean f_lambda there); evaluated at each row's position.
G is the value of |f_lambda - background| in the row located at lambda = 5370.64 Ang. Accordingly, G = 1.9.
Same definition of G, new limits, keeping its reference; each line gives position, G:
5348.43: 0.1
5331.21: 0.0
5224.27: 0.2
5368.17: 0.4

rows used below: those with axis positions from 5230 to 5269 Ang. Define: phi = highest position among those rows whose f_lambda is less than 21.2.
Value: 5267.76 Ang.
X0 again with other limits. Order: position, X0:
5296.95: 4.57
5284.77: 4.65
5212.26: 4.71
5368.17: 4.57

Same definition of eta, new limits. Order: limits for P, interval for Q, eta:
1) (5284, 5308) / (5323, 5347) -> -9.78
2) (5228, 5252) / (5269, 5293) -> -10.40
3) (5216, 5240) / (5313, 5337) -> -12.39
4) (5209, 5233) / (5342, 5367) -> -9.12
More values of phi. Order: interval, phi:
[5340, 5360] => 5350.89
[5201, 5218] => 5217.06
